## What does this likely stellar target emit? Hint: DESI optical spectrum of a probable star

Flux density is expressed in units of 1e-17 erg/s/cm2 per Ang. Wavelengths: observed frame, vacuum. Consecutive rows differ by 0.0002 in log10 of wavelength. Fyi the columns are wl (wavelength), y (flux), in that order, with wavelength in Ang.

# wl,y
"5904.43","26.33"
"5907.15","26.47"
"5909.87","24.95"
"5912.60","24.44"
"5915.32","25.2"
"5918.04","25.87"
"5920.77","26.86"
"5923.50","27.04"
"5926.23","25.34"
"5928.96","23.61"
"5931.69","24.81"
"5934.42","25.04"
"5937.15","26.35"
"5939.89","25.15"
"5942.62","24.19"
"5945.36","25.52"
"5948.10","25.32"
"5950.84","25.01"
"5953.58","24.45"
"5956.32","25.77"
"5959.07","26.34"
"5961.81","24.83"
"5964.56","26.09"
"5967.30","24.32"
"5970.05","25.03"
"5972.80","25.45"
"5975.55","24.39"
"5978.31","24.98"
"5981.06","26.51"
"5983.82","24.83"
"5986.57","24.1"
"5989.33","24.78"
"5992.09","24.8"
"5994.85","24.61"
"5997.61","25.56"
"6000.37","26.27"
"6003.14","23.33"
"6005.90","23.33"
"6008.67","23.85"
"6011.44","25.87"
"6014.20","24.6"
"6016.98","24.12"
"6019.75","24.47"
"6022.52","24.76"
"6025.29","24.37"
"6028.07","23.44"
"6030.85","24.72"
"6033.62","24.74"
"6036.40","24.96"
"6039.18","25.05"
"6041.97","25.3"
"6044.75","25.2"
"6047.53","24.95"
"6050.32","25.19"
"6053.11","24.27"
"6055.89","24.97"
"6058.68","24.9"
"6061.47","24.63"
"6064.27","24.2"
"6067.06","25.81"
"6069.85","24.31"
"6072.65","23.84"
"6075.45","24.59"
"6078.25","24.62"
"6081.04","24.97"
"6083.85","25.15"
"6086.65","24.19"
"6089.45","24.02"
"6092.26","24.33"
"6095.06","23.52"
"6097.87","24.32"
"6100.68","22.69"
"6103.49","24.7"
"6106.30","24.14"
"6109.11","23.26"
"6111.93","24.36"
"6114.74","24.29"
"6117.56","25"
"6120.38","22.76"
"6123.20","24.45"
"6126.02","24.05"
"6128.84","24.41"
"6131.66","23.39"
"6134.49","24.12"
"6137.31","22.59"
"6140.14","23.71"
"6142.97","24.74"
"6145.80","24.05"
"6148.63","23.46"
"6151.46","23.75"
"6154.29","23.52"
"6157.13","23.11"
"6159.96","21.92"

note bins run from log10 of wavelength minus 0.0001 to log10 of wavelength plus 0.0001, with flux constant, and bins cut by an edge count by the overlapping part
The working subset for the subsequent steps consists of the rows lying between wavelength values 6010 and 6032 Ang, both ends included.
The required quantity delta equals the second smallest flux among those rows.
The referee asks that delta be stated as 24.12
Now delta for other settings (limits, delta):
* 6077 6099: 24.02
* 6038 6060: 24.9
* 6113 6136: 23.39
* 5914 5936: 24.81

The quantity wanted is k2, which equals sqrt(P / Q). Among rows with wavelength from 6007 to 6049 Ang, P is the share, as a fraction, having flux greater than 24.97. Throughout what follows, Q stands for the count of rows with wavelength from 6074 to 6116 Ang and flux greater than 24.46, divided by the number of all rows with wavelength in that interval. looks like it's 0.9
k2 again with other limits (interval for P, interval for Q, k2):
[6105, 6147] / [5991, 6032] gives 0.3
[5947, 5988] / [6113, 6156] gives 2.1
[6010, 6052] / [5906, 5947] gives 0.6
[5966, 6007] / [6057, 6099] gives 0.9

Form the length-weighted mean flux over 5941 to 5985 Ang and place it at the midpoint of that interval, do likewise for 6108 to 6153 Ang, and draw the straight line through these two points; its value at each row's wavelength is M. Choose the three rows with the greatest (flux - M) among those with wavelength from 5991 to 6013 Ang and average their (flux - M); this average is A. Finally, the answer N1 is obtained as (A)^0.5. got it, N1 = 1.0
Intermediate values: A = 1.02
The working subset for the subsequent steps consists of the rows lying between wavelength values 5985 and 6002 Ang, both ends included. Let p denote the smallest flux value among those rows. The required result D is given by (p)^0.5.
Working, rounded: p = 24.1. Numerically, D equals 4.91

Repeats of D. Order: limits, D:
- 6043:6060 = 4.93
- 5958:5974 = 4.93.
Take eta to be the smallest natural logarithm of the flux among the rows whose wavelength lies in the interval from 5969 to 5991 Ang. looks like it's 3.18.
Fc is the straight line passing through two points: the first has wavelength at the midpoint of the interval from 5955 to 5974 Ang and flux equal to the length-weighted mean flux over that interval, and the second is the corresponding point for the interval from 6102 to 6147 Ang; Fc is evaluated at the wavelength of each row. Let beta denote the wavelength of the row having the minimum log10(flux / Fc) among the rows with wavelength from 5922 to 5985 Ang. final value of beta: 5928.96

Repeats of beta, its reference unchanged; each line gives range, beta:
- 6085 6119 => 6100.68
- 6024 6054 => 6028.07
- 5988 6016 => 6003.14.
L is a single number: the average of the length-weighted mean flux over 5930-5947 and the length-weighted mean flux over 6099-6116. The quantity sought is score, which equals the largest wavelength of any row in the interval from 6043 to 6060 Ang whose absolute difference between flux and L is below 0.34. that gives 6053.11 Ang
